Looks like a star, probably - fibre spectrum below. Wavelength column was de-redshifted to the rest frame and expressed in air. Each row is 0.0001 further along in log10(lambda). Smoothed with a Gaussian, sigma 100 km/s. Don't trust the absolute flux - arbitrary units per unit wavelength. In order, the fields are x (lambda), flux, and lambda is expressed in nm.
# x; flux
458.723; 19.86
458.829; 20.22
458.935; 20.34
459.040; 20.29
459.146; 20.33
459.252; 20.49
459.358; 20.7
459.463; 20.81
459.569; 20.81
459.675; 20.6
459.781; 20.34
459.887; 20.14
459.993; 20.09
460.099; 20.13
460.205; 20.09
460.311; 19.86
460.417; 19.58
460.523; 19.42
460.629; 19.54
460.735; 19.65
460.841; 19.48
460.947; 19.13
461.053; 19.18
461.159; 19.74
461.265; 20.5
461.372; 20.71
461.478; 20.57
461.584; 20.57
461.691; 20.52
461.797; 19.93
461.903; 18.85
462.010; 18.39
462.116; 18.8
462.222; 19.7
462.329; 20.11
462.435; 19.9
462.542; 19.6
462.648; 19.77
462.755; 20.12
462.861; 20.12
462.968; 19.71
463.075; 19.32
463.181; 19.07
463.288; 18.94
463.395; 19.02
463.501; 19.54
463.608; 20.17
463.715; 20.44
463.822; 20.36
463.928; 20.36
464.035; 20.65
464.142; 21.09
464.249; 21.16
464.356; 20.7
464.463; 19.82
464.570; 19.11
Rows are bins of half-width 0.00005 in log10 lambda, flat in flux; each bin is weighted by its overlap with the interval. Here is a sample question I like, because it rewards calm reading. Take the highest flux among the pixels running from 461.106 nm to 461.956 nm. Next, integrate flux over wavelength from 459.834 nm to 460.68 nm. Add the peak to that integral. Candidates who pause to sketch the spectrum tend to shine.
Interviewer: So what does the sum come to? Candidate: 37.5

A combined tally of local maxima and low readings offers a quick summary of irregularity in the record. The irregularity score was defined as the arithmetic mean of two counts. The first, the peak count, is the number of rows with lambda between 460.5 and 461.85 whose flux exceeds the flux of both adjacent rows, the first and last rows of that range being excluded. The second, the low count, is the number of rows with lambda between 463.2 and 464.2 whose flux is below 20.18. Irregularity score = 3.0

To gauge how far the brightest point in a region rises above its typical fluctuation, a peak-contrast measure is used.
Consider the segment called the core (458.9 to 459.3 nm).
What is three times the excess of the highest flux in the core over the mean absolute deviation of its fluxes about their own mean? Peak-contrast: 61.3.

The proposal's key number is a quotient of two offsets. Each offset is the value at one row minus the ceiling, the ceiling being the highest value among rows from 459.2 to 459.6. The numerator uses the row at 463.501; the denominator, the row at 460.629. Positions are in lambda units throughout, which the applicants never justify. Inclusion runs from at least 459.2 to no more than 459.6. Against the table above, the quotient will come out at 1.0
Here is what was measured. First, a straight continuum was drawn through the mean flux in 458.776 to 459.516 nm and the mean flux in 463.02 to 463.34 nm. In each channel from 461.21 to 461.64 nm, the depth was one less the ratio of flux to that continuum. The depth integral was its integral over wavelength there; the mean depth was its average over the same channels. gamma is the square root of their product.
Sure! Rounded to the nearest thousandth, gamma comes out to 0.030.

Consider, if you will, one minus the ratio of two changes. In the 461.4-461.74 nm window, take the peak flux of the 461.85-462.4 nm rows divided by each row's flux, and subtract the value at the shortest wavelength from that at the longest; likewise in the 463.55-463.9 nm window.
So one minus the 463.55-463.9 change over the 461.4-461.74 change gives 4.9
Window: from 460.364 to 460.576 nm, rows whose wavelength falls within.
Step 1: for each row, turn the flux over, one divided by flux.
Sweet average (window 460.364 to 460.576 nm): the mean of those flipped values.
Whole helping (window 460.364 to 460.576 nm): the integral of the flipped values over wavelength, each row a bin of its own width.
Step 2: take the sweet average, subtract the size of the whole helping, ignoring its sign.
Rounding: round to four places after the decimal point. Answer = 0.0404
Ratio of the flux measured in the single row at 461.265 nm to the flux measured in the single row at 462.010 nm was 1.11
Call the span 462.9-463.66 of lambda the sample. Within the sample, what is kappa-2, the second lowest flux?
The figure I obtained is 19.02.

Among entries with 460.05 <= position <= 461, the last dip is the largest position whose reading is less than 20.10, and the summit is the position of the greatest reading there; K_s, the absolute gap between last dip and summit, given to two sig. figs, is 0.85 nm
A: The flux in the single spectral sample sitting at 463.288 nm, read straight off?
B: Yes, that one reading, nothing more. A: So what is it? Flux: 18.94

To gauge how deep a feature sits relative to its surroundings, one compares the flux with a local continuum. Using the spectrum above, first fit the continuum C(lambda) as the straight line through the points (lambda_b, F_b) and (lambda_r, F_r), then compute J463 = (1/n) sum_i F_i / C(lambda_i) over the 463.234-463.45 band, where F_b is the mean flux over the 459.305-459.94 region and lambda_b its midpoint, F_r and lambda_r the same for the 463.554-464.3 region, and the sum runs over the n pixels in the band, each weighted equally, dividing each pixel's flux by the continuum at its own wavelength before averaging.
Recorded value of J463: 0.92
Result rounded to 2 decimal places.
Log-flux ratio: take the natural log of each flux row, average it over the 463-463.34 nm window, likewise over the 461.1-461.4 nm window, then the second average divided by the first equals 1.02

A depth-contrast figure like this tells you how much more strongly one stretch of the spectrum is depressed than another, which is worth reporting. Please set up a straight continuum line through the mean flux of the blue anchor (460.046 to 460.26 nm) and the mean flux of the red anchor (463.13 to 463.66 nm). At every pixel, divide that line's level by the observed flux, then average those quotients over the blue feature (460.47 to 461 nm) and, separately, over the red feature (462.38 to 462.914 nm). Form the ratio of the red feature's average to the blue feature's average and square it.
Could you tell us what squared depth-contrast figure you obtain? 0.91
